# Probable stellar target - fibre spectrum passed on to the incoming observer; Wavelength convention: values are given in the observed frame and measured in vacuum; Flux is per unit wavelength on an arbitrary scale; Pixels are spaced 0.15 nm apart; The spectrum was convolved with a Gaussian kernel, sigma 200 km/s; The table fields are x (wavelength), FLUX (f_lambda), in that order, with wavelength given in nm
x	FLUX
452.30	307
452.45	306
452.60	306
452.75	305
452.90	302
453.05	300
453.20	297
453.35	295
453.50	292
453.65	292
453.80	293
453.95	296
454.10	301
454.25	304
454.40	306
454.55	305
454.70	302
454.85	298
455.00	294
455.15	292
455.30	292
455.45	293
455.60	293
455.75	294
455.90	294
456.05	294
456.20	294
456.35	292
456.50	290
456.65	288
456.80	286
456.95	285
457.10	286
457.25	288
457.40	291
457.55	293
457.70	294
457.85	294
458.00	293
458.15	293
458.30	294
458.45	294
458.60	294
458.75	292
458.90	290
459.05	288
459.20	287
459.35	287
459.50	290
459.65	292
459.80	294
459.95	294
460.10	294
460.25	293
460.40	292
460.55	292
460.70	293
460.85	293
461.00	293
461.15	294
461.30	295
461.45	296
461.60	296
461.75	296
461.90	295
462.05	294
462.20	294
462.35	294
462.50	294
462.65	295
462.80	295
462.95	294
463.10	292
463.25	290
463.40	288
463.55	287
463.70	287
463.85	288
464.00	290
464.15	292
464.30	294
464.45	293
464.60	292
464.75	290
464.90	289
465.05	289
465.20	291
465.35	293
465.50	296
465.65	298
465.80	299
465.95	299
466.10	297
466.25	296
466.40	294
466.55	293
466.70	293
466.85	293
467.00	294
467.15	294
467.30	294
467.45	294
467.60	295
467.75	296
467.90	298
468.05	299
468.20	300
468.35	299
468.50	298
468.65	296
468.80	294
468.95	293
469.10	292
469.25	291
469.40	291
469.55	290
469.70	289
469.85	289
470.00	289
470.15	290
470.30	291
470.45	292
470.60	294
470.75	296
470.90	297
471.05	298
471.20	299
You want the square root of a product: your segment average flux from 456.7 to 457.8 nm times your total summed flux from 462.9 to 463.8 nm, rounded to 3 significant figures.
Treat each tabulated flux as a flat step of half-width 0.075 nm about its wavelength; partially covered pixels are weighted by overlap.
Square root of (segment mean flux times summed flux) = 709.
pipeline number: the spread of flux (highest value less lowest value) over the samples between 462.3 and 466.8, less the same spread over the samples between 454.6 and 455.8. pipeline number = 2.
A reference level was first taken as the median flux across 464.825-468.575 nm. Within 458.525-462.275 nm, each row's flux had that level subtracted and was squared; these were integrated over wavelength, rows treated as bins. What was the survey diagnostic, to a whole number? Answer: 43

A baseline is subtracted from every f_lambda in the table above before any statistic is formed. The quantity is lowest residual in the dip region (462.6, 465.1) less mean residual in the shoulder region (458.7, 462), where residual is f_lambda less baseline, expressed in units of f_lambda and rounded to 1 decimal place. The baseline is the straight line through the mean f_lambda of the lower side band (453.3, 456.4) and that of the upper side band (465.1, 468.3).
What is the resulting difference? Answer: -5.4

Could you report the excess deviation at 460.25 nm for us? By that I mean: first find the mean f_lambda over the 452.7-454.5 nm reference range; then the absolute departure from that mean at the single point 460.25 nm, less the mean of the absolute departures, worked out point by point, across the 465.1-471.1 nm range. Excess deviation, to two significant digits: 1.2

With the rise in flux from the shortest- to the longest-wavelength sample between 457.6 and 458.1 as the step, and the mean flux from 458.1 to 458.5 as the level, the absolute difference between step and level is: 295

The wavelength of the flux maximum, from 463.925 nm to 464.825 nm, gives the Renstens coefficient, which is 464.30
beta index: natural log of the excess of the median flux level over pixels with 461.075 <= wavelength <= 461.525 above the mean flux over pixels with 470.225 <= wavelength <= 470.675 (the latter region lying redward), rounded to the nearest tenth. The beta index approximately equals 1.0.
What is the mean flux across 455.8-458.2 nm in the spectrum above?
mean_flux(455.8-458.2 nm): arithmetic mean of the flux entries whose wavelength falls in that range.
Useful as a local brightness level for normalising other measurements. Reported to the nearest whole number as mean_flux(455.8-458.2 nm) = 291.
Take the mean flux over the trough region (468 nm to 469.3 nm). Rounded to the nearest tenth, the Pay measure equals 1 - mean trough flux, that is -294.8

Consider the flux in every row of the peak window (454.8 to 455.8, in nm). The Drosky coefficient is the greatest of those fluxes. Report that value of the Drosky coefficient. 298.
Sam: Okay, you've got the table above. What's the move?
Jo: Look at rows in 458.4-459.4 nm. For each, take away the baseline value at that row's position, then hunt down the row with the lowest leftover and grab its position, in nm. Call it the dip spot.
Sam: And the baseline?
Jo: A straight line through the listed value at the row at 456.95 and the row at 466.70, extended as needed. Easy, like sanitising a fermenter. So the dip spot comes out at 459.35 nm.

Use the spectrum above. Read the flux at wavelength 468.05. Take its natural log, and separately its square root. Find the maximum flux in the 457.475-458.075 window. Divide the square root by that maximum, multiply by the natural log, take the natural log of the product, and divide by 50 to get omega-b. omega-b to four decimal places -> -0.0219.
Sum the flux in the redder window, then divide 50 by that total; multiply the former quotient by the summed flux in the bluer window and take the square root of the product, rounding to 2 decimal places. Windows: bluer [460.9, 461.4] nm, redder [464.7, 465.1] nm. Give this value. 7.13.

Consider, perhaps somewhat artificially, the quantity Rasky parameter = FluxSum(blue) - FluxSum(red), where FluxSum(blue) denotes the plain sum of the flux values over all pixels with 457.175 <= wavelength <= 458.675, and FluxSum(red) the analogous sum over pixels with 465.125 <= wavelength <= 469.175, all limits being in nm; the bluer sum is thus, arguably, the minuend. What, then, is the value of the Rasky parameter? -5050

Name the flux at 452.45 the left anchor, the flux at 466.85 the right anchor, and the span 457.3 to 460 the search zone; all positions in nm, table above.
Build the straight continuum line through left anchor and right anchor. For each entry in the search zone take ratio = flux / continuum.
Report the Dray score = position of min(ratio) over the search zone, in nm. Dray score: 459.20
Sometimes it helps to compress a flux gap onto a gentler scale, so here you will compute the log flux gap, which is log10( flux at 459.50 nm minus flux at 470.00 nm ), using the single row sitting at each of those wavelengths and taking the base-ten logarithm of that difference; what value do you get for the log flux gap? 0.00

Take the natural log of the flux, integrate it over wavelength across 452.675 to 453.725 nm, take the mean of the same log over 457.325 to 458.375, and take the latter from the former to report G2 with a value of 0.300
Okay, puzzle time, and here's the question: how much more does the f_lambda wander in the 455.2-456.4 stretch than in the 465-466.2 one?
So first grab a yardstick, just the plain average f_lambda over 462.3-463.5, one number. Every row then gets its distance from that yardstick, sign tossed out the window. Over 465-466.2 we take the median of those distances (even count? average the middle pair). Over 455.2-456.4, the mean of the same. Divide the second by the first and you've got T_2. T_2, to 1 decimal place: 0.2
